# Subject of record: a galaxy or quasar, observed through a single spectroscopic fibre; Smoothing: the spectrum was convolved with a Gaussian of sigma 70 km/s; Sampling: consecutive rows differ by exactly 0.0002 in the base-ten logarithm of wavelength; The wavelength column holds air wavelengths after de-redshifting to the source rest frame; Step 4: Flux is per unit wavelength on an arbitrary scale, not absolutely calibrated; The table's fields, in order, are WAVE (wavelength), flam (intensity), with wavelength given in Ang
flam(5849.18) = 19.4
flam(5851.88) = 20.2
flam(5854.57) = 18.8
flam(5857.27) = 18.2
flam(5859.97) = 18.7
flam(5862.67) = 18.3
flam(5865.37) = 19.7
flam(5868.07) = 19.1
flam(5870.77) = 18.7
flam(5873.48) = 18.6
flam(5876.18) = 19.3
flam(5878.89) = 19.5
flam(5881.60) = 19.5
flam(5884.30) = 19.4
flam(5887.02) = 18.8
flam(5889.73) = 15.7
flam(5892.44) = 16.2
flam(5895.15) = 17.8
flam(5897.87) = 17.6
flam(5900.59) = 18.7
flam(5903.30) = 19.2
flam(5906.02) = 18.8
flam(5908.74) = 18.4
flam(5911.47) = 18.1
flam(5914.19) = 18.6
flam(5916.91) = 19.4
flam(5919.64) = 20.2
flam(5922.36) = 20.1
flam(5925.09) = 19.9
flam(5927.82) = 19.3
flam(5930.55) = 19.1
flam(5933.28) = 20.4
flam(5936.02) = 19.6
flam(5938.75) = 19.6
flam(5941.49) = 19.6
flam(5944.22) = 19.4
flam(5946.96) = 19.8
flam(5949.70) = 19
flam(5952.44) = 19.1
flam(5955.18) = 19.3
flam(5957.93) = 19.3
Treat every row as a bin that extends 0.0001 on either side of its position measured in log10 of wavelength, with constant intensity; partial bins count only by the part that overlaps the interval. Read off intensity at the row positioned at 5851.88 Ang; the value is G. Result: 20.2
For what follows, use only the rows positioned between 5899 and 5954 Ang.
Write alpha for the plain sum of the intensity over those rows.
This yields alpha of 386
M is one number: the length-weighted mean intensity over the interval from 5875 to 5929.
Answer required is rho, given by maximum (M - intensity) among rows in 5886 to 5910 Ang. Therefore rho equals 3.0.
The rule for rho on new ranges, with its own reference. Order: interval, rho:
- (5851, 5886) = 0.5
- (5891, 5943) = 2.5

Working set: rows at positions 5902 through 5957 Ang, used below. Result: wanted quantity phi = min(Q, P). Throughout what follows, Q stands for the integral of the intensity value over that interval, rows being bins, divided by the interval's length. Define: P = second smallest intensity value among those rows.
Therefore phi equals 18.4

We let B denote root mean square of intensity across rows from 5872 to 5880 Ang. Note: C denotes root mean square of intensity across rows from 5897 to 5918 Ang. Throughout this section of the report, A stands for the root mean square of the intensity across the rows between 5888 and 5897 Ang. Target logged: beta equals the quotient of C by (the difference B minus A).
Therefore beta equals 7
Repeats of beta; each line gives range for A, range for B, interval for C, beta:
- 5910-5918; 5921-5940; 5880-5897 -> 18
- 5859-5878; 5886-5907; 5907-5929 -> -19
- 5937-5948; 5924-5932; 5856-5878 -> -115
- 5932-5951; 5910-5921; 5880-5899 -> -33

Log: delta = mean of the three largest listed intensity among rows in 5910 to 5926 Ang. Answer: 20.1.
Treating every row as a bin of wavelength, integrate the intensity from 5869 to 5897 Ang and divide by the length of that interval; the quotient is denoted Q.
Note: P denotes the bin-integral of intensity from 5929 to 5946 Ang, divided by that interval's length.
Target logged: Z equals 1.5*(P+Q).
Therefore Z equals 56.9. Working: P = 19.6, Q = 18.35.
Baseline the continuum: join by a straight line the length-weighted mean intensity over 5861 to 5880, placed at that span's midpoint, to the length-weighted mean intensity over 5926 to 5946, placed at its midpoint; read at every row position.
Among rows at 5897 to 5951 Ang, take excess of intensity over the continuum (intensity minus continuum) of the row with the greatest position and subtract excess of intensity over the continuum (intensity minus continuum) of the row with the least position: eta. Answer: 1.0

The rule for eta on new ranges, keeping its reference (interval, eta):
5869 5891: -3.2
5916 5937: 0.0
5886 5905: 0.3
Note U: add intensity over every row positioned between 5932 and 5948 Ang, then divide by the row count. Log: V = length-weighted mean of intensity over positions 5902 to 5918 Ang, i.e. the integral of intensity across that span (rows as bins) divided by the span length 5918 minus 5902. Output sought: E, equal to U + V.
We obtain 38.5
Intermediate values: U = 19.7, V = 18.7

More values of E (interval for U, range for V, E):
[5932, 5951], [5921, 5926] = 39.6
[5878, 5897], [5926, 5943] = 37.7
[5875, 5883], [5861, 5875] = 38.3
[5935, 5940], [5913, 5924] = 39.2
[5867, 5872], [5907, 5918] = 37.5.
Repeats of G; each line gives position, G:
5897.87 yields 17.6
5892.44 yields 16.2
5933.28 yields 20.4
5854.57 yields 18.8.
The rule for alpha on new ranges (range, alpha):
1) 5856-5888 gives 228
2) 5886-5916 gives 198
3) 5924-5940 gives 118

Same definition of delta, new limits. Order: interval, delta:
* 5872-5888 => 19.5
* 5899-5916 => 18.9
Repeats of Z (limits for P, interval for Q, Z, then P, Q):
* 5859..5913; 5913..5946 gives 57.2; 18.5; 19.61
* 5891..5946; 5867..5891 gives 56.6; 19.0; 18.74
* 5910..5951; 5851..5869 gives 57.7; 19.5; 18.97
